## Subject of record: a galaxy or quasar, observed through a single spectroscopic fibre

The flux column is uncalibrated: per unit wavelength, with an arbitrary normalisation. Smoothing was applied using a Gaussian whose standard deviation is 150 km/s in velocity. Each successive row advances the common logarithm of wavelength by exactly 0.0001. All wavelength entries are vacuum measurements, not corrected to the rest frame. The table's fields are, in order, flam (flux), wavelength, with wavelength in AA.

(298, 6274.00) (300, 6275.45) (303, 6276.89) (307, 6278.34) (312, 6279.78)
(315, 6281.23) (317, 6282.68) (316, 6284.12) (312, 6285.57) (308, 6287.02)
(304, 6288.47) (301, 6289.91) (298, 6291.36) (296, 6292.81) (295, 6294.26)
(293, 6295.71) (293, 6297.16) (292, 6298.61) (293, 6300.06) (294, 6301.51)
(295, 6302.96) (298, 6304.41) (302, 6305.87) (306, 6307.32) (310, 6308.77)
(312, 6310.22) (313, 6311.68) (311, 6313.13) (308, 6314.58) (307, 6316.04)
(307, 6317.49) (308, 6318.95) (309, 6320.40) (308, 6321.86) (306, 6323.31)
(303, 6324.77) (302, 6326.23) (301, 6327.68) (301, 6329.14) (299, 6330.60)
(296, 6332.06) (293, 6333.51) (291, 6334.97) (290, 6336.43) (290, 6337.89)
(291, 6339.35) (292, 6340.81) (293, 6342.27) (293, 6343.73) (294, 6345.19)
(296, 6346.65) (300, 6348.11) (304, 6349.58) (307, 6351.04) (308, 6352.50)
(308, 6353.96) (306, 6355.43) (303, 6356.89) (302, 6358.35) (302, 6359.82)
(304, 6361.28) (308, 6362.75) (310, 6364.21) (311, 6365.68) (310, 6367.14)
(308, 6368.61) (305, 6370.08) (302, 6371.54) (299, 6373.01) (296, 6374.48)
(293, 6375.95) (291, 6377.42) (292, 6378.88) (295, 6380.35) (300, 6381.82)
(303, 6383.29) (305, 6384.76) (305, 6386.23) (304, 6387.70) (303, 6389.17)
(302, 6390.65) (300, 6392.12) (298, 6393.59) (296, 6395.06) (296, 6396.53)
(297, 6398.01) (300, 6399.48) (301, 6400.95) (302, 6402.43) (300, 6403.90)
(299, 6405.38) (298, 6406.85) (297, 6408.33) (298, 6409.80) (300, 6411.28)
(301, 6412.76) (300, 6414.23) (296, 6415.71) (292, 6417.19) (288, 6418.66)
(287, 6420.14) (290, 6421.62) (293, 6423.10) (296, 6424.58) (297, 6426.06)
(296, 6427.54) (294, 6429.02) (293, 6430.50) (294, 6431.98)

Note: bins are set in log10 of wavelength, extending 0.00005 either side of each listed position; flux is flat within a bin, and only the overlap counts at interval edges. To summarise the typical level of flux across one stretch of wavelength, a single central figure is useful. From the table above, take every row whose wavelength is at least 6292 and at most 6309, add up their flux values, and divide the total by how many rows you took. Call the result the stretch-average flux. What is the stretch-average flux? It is 297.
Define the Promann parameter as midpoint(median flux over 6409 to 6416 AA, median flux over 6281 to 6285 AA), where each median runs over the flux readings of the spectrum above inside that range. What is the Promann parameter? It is 308.0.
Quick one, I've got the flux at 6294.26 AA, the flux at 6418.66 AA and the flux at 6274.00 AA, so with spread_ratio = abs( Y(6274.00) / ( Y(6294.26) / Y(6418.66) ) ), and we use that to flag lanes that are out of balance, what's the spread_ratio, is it 291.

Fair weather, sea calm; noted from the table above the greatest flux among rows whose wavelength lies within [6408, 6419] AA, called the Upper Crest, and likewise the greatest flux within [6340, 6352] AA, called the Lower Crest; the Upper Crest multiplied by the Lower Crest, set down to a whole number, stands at 92407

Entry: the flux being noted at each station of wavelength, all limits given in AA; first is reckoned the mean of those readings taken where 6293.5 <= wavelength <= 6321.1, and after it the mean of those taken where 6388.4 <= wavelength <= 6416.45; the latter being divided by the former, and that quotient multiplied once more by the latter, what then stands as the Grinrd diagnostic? 296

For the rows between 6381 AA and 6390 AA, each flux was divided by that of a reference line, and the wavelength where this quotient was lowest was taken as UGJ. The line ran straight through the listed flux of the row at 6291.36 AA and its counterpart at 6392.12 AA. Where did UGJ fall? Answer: 6381.82 AA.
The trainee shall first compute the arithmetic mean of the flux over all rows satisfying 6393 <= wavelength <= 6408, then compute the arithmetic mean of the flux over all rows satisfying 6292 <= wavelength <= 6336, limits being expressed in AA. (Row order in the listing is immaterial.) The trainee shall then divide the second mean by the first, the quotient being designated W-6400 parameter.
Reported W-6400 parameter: 1.01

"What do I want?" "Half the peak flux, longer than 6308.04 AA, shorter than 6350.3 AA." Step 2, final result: 156.5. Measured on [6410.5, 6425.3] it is 150.5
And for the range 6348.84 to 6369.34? 155.5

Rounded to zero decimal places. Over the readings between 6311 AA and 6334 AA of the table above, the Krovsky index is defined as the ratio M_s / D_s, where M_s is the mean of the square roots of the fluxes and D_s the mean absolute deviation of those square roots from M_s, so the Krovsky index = 133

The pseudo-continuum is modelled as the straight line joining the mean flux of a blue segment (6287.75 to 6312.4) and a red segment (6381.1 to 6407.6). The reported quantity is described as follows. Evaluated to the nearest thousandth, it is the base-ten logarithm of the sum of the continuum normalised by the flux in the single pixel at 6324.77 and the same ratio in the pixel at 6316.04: 0.294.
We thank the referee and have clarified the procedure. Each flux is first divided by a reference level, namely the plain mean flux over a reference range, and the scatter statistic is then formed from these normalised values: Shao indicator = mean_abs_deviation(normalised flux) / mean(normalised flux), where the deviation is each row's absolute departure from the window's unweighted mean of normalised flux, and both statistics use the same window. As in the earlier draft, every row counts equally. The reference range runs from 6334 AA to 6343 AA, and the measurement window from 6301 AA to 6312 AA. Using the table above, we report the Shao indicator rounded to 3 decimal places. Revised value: 0.021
